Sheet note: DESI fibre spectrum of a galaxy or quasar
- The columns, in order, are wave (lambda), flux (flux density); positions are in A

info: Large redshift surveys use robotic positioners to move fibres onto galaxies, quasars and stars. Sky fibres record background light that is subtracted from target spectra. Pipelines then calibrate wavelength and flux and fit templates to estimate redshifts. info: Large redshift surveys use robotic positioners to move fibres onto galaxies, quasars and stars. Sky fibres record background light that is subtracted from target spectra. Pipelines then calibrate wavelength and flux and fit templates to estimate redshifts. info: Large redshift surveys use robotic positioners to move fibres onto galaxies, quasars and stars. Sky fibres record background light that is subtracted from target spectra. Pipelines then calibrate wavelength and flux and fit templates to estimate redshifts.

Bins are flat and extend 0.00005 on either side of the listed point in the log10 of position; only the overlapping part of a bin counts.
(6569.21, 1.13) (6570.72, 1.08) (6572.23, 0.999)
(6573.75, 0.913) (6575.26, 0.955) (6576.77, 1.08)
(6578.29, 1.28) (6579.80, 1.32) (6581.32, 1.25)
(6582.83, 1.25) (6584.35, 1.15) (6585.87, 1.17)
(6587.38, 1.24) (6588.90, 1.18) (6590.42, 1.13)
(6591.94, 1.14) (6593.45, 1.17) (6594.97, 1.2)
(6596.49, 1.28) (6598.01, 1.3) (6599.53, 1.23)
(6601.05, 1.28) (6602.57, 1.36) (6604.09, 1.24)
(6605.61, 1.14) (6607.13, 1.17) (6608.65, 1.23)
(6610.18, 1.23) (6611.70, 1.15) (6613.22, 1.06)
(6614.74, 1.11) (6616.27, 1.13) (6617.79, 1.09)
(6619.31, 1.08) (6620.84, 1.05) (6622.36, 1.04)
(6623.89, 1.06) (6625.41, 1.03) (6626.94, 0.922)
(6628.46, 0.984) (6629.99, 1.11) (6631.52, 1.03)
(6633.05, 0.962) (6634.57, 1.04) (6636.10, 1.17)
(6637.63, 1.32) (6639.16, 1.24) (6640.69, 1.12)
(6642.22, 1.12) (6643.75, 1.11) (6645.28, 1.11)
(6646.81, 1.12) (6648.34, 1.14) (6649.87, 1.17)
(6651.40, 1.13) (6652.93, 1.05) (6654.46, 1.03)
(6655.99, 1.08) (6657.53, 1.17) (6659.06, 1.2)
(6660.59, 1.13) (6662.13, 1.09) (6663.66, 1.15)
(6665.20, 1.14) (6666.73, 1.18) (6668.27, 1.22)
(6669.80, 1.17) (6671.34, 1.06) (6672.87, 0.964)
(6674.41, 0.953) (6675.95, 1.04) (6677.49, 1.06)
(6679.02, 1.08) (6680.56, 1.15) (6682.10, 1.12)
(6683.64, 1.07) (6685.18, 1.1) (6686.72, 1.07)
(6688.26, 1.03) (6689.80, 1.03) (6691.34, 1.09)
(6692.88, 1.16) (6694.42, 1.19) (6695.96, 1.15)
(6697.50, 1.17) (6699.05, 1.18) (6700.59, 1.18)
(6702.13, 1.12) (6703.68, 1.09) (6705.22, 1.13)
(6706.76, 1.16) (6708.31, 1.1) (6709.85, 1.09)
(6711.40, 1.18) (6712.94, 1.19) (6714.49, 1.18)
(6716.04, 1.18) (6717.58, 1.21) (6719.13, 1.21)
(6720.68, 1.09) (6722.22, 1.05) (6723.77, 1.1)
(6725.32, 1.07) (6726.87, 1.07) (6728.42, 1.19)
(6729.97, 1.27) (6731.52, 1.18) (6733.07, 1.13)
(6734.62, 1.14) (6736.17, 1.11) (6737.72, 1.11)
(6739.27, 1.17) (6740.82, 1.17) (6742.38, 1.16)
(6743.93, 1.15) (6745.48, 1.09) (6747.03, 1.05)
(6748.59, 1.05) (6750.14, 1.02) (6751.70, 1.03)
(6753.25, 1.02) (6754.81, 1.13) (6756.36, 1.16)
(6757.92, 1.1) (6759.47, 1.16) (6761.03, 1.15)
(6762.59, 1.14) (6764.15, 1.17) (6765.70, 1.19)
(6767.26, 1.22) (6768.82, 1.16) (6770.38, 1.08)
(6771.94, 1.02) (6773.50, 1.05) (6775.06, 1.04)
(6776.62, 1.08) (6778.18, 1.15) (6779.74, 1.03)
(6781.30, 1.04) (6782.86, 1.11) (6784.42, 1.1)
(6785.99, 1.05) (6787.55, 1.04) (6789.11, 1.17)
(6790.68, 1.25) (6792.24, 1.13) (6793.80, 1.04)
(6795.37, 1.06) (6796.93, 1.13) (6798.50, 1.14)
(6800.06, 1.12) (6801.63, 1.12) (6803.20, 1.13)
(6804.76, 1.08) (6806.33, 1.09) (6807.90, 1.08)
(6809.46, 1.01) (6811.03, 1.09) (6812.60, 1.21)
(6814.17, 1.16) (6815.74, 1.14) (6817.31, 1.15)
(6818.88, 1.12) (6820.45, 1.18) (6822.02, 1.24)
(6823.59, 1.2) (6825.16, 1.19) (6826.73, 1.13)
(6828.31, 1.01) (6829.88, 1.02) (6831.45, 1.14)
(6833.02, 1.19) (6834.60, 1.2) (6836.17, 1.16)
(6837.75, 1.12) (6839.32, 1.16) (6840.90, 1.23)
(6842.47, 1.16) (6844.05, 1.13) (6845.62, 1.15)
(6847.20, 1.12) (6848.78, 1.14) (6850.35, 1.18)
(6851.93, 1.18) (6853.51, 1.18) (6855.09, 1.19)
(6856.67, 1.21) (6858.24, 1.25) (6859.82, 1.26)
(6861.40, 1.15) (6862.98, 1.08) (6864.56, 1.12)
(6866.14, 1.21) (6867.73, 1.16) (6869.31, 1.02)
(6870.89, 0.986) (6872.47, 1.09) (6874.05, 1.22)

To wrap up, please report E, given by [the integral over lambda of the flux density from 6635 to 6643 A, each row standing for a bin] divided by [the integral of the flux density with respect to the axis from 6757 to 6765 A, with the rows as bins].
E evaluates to 1.04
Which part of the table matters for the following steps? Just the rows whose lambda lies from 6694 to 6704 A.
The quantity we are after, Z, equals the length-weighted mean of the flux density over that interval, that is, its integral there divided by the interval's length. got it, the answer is 1.16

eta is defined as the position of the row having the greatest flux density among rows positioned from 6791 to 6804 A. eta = 6798.50 A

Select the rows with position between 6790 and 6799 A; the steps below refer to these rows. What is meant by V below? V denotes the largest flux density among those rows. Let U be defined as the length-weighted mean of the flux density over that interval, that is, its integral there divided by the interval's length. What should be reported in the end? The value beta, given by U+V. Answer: 2.37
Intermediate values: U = 1.12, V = 1.25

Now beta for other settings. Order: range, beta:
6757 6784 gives 2.33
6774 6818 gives 2.35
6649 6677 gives 2.33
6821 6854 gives 2.39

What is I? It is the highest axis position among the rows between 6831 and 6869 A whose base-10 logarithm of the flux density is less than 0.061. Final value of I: 6864.56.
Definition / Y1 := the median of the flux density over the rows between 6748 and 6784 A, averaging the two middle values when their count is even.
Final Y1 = 1.10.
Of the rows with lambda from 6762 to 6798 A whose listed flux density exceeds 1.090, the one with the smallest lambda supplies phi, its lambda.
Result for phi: 6762.59 A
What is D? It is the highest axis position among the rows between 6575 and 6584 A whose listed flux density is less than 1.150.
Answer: 6576.77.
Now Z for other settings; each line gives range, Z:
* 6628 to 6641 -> 1.11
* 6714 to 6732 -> 1.15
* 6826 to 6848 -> 1.14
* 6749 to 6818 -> 1.11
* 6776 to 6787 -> 1.08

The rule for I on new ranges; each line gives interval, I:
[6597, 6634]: 6633.05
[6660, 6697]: 6695.96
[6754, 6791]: 6787.55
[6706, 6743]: 6737.72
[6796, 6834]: 6831.45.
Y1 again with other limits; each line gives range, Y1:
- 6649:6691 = 1.09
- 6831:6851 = 1.16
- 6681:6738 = 1.13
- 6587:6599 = 1.19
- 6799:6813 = 1.09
